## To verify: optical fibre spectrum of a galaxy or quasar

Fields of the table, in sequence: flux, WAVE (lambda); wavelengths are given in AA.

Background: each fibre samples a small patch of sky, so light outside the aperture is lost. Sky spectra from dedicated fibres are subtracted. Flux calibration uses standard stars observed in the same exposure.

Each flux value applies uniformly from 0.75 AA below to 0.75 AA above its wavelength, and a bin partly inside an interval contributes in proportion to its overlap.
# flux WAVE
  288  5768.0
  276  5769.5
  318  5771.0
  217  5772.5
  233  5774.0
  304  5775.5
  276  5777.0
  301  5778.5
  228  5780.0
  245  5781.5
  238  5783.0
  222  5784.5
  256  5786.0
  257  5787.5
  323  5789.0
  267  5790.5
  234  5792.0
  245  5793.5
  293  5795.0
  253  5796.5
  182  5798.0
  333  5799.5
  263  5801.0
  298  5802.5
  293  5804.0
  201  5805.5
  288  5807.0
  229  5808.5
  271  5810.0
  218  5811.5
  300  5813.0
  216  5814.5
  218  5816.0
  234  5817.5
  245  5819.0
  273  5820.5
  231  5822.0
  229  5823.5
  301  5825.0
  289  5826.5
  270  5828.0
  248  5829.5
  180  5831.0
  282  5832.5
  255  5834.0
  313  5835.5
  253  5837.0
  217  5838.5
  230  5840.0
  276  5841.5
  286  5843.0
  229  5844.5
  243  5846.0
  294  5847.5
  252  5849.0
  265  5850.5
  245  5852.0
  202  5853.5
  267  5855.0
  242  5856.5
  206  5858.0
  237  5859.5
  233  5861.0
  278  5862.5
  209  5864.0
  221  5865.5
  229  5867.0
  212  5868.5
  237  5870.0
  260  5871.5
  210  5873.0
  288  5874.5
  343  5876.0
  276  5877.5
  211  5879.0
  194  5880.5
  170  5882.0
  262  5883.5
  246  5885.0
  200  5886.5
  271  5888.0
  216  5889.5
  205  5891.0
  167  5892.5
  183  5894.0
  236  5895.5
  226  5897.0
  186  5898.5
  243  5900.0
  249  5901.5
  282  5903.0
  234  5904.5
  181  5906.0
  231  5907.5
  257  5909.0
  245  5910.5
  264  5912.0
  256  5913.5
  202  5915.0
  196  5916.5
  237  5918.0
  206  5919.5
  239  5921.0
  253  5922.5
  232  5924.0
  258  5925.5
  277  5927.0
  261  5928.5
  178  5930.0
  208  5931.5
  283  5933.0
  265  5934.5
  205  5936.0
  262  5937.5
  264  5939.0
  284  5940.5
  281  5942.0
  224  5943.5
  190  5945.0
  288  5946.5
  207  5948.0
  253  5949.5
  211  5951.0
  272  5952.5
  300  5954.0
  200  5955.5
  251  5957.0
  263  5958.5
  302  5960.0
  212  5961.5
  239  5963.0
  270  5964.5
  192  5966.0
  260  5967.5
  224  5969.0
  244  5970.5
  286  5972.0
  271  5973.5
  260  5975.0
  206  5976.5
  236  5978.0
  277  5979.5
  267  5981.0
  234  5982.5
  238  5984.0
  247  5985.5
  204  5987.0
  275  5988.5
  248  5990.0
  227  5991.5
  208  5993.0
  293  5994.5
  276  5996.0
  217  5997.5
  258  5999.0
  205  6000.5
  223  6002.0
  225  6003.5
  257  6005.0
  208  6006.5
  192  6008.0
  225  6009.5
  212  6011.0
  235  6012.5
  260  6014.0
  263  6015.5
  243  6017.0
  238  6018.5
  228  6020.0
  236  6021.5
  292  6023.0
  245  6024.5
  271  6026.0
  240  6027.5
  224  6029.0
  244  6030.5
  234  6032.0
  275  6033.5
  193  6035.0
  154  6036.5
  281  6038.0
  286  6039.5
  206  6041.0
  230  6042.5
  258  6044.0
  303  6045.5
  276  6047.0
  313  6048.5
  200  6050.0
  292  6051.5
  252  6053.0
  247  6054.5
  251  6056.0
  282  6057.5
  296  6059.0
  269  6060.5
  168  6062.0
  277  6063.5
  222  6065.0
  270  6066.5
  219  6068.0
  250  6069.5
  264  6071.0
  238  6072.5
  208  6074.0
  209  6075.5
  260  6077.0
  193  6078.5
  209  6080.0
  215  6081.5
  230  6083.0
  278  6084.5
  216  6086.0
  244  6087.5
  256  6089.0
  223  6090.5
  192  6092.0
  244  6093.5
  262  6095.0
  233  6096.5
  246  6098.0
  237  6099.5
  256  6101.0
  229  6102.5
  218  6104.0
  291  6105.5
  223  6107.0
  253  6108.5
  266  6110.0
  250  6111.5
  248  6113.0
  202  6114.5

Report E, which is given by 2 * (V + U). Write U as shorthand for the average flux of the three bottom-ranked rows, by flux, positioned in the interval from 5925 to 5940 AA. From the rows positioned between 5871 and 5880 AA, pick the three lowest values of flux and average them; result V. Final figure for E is 848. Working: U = 197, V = 227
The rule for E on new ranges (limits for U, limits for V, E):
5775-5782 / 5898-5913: 898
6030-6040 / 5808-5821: 822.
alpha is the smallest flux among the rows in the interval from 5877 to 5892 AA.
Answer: 170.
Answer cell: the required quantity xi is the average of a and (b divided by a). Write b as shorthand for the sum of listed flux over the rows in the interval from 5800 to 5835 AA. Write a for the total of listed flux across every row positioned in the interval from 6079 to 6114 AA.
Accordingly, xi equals 2760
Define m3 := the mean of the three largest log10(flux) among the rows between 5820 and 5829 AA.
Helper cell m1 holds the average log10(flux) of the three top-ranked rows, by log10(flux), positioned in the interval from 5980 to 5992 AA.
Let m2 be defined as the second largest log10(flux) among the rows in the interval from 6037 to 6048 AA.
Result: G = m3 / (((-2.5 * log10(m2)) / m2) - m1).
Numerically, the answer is -0.873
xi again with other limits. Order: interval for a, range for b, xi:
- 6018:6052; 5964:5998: 2860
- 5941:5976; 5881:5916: 2850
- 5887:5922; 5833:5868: 2607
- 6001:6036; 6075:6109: 2732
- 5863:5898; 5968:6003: 2637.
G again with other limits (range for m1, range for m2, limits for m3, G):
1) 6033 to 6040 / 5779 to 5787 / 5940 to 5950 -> -0.863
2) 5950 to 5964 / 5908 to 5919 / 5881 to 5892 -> -0.844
